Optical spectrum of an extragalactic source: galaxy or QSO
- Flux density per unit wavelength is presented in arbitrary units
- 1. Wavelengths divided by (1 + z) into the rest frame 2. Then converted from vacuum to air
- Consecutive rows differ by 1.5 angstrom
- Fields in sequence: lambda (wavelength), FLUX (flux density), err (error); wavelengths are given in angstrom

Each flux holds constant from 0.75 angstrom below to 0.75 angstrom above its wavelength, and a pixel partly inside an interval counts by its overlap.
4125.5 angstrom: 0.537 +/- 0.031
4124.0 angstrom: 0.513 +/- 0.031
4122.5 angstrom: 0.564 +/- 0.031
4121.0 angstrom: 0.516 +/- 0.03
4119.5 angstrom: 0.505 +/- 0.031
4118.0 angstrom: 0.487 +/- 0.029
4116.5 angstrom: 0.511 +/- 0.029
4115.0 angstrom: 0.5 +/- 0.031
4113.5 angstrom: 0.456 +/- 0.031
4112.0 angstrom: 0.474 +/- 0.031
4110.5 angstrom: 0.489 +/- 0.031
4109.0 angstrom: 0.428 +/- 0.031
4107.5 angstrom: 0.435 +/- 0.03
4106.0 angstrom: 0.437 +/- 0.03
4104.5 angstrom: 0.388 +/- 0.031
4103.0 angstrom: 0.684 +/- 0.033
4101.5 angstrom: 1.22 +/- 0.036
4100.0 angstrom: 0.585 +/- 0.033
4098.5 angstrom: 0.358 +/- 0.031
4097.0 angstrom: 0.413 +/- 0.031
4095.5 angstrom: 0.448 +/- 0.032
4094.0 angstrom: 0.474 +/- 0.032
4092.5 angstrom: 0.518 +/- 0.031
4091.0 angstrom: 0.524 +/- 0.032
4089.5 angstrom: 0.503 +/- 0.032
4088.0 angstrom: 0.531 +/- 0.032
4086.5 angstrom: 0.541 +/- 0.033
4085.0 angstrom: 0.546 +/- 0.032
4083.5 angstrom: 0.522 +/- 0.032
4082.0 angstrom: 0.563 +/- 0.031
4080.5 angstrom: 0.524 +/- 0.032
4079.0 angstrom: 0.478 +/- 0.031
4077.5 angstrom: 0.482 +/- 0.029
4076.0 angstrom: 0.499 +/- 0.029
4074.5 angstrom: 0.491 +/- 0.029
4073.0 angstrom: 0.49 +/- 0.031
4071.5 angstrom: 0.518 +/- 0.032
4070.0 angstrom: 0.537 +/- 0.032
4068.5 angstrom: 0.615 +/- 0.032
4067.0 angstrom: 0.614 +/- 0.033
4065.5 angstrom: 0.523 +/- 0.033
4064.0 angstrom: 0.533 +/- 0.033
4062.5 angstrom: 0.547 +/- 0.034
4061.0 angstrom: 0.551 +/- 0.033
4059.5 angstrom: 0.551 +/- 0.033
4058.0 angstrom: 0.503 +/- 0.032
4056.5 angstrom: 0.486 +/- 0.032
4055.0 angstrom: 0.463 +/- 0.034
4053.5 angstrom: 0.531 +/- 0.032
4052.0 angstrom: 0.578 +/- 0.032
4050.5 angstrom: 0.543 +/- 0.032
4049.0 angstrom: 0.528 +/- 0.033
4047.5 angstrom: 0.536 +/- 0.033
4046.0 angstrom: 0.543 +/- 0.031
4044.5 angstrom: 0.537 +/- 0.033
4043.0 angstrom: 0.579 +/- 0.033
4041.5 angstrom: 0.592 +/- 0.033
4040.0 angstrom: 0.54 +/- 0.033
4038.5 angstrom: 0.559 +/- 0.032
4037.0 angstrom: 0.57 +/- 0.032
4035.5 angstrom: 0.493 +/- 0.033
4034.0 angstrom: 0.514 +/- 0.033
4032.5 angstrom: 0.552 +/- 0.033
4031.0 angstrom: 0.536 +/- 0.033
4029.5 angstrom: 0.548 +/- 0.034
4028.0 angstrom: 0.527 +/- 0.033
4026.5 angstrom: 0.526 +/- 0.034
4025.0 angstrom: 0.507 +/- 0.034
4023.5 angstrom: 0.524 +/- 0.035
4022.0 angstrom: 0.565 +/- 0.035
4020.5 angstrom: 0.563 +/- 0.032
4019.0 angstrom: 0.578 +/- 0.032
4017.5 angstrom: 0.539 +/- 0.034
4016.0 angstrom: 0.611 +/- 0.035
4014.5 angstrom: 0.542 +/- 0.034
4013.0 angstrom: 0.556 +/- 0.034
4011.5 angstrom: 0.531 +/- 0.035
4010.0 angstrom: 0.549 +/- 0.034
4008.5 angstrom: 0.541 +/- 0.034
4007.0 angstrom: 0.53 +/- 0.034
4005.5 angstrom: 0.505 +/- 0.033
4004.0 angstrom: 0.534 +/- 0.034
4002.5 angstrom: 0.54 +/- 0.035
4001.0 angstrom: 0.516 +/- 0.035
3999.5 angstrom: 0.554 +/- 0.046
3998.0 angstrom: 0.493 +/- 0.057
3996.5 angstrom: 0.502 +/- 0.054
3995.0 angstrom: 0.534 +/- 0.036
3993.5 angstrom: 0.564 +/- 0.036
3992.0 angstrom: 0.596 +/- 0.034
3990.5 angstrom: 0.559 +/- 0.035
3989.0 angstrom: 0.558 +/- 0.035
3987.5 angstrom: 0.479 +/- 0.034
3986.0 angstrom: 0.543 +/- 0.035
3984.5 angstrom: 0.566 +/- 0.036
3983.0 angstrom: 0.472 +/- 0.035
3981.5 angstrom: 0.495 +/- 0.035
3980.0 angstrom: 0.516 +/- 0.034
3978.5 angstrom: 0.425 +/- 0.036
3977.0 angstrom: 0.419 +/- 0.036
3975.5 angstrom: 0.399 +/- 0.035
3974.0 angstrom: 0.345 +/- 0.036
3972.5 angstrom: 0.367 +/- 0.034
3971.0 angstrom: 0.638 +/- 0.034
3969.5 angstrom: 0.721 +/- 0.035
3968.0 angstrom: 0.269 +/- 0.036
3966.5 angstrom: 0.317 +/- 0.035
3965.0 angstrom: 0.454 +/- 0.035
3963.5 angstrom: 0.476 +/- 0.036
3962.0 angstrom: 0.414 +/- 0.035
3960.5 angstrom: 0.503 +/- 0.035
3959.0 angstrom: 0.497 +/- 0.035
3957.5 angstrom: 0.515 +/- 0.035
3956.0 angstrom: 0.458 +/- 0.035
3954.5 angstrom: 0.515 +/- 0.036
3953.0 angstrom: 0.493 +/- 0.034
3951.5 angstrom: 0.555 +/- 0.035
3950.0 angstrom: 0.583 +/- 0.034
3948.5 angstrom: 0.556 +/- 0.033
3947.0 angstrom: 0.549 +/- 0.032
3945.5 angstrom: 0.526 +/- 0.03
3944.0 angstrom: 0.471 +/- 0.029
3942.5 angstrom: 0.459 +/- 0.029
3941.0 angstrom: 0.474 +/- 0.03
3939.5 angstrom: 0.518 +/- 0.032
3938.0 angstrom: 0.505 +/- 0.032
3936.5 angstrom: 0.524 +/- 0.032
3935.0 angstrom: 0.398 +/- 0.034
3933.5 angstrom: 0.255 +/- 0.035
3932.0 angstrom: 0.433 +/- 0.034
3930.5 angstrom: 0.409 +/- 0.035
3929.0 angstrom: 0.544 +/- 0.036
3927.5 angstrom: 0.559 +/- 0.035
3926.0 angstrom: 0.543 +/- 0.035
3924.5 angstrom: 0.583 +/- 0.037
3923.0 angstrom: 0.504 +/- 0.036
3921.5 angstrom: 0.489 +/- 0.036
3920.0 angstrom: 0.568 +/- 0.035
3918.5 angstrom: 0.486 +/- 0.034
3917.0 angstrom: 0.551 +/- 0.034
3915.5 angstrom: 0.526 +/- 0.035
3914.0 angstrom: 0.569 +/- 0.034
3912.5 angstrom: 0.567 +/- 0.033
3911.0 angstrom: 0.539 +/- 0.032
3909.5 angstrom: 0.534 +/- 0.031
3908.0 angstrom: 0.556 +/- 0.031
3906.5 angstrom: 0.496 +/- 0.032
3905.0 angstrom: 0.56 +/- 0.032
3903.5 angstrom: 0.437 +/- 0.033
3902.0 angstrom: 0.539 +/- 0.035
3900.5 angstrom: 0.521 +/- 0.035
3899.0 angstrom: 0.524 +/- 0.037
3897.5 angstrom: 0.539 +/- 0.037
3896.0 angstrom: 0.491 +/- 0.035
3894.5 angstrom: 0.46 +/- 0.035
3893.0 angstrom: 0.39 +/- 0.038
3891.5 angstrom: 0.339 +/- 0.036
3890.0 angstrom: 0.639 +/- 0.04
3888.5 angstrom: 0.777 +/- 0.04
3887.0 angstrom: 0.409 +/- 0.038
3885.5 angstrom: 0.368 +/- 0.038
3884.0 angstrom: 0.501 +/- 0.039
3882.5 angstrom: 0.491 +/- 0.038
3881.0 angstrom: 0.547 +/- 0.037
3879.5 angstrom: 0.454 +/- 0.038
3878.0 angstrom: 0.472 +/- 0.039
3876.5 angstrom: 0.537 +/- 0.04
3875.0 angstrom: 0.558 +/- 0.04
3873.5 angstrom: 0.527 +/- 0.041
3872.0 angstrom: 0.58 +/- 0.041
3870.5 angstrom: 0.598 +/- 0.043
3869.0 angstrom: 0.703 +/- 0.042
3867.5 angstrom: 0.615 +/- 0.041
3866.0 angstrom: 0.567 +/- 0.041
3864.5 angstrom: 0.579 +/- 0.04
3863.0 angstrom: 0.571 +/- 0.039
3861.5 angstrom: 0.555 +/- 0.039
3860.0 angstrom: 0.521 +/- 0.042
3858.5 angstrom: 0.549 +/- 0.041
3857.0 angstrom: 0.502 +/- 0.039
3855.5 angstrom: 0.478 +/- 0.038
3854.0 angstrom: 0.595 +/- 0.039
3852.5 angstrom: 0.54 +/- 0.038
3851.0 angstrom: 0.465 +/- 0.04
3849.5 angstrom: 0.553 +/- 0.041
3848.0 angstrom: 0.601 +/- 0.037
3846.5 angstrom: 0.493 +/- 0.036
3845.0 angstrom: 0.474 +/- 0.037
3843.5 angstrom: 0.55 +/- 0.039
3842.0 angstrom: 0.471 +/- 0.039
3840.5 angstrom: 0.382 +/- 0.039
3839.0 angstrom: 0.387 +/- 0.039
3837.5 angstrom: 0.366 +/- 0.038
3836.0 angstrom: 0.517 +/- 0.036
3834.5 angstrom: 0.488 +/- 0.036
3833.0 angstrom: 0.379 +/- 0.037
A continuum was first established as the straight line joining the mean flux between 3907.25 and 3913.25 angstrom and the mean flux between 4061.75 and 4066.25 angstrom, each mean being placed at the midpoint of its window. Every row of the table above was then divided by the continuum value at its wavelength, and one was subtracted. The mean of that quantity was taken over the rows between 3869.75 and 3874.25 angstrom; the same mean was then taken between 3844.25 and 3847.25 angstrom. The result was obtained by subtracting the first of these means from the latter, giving -0.16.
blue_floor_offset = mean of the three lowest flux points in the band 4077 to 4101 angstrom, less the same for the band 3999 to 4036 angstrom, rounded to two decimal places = -0.10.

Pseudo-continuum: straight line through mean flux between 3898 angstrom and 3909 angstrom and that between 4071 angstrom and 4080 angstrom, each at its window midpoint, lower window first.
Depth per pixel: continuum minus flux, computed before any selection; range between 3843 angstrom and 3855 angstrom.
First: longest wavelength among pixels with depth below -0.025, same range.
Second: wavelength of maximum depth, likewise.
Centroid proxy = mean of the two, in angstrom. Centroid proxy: 3852.5 angstrom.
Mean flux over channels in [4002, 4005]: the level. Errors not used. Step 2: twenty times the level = 10.7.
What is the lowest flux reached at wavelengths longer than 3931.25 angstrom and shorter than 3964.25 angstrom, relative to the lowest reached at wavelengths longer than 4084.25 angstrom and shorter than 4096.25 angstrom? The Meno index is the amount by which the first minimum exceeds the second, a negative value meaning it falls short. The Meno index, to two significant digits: -0.19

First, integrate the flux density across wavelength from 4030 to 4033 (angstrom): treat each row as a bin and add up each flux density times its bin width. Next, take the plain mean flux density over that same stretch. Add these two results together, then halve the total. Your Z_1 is 1.1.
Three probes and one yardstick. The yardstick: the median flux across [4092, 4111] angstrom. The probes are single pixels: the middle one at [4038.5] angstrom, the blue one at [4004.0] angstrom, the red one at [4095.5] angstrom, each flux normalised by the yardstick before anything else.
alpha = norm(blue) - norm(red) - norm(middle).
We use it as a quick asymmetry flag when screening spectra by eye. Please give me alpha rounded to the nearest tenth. -1.1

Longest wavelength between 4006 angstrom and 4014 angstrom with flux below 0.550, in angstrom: 4011.5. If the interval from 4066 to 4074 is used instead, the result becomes 4073.0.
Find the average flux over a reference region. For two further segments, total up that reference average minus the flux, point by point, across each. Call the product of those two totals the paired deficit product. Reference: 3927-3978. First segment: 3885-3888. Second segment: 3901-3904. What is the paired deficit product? -0.005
